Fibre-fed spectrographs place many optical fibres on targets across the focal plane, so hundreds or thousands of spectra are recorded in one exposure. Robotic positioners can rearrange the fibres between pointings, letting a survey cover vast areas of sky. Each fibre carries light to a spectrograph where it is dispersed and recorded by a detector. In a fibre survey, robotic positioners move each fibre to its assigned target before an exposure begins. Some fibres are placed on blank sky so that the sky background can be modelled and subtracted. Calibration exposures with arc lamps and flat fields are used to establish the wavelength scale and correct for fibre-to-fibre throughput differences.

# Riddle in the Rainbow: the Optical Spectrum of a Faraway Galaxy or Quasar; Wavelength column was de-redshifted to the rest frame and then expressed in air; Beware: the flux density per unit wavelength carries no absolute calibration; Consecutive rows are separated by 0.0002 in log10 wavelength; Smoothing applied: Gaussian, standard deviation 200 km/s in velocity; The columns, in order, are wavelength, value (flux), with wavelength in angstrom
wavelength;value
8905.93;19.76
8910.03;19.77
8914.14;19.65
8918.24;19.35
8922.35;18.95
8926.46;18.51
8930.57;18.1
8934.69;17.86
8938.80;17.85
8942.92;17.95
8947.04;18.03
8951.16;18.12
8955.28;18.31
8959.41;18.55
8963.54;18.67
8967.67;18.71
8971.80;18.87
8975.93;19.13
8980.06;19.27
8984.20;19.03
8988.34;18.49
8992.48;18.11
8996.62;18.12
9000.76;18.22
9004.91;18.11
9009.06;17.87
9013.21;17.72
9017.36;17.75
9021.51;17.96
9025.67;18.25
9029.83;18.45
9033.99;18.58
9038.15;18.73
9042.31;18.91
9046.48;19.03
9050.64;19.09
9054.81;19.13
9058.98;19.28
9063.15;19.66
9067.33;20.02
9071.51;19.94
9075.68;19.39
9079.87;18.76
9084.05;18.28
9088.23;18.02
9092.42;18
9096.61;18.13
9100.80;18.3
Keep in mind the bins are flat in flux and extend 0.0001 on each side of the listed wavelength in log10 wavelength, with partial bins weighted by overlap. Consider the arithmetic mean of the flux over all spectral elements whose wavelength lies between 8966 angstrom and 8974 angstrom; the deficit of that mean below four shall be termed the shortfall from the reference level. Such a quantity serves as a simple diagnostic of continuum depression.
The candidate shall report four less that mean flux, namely -14.8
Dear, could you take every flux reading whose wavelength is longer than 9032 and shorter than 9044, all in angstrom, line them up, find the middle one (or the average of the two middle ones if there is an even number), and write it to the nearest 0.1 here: 18.7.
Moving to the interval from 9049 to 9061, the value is 19.1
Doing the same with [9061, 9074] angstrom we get 19.9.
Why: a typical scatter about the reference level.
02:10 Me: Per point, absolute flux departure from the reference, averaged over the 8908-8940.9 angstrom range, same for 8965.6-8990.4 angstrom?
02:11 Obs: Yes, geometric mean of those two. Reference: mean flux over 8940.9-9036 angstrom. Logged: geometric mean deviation 0.63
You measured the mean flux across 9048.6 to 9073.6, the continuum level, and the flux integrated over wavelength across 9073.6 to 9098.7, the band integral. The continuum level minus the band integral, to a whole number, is -443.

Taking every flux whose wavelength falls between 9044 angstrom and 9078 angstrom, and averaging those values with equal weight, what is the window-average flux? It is 19.4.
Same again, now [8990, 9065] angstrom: 18.5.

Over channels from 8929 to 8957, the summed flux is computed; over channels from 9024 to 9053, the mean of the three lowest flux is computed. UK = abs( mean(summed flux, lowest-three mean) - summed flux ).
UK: 53.9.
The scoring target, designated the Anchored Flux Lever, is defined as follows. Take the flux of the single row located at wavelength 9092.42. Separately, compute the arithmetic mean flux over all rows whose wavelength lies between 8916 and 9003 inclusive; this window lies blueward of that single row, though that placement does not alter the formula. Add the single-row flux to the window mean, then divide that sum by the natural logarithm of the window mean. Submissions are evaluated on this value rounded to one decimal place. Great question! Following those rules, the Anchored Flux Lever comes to 12.5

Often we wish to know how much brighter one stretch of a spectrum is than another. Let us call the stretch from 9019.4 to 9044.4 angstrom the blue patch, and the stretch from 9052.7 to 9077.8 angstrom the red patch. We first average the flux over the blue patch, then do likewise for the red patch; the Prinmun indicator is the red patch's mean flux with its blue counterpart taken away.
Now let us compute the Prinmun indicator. 1.1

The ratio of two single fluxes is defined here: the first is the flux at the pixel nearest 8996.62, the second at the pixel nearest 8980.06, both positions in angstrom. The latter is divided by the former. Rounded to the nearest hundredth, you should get 1.06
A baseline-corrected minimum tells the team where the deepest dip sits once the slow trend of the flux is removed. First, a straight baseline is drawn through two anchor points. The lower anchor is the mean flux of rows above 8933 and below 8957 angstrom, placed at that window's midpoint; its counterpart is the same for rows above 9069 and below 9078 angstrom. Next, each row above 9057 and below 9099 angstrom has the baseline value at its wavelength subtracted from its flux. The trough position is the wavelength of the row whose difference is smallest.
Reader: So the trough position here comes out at 9092.42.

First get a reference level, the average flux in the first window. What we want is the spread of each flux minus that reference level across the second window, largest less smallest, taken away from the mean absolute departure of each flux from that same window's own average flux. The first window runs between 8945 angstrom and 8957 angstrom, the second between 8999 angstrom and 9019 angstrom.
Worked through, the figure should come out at -0.32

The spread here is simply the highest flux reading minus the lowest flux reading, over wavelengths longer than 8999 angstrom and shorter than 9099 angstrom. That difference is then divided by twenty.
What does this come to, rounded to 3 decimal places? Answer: 0.115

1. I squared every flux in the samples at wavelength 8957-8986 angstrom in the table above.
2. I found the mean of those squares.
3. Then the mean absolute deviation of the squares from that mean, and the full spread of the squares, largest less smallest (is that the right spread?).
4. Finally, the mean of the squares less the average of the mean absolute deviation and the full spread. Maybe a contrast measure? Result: 339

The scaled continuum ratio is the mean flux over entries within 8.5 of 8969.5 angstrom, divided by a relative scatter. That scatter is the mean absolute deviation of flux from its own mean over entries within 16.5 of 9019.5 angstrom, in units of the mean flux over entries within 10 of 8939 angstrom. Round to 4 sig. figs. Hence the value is 1295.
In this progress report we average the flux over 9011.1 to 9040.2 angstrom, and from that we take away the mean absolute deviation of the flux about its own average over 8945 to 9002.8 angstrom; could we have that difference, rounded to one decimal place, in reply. 17.9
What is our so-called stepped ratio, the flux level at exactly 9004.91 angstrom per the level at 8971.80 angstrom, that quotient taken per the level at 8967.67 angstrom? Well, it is 0.051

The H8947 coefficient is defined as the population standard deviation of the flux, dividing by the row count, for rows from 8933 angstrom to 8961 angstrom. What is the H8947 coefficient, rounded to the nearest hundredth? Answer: 0.24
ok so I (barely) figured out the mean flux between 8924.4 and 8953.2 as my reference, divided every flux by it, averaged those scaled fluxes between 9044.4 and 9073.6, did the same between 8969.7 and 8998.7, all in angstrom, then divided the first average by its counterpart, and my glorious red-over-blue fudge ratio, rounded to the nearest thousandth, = 1.039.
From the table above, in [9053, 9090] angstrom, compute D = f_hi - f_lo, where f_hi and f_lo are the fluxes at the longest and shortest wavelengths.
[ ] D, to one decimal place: -1.1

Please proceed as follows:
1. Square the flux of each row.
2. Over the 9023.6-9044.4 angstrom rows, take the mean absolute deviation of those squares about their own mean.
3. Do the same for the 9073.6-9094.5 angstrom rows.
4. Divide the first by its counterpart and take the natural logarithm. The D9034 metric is -0.9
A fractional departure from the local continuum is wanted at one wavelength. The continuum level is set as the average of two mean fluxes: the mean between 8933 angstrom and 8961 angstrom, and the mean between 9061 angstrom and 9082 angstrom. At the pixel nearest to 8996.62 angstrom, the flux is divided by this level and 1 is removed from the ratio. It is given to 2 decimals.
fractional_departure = -0.04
